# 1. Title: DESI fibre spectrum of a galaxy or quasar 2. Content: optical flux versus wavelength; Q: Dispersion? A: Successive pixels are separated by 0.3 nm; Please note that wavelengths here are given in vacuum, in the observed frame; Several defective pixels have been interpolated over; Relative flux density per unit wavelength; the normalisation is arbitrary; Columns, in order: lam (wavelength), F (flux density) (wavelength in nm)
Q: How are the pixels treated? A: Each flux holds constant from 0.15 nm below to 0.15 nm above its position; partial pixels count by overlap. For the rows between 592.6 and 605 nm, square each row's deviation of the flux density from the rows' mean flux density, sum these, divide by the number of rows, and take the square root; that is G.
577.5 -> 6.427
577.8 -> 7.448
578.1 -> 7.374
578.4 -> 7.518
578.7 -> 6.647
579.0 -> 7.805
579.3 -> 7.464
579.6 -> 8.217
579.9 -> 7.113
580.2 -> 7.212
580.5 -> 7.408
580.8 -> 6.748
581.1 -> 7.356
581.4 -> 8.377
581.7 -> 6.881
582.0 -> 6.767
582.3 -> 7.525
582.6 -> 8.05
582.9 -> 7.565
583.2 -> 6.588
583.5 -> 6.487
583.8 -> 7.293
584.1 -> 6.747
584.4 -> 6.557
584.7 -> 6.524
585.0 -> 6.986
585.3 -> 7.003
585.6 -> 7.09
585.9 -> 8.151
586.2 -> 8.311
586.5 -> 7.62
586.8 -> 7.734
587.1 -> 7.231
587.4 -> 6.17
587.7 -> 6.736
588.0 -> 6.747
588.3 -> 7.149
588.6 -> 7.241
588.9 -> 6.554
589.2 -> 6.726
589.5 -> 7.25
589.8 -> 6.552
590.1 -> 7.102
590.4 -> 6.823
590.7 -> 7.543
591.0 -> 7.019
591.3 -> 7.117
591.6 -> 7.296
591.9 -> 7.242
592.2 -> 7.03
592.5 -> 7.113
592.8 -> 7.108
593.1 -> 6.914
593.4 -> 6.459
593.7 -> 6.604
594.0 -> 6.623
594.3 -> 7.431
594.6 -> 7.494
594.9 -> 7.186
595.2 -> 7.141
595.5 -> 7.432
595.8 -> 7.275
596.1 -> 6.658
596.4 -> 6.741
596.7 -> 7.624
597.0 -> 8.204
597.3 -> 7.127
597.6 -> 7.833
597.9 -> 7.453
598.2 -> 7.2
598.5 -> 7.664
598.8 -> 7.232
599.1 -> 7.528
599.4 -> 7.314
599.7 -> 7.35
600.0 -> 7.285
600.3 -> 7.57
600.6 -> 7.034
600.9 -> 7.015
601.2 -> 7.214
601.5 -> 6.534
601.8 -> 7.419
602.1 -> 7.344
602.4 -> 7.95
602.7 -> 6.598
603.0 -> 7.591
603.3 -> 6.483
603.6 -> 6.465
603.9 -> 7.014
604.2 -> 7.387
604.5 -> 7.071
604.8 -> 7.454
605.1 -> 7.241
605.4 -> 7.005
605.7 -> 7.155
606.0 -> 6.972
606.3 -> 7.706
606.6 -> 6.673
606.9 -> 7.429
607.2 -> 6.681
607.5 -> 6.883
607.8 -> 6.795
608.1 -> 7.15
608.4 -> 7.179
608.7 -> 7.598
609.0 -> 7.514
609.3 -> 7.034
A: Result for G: 0.41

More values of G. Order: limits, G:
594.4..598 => 0.41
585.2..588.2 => 0.64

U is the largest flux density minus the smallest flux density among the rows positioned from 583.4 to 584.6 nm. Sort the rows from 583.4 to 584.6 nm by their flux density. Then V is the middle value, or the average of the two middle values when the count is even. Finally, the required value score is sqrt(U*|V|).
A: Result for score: 2.3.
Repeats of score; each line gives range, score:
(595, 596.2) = 2.4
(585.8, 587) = 2.3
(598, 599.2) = 1.9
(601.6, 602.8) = 3.2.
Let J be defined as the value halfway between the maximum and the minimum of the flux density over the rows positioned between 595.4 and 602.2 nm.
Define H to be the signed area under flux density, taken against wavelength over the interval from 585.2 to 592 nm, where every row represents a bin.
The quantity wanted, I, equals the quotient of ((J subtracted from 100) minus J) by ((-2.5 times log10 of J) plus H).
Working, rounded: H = 48.6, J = 7.37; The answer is 1.84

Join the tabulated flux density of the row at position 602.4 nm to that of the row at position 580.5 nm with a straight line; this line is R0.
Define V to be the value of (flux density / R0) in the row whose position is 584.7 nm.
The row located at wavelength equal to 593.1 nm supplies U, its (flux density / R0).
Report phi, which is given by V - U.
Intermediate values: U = 0.90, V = 0.87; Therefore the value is -0.03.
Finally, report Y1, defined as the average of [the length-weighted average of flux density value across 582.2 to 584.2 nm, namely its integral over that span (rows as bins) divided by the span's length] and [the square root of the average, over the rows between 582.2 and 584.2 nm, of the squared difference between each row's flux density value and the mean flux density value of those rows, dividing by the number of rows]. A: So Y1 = 3.86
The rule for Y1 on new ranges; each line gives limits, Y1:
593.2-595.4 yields 3.70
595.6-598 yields 3.93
